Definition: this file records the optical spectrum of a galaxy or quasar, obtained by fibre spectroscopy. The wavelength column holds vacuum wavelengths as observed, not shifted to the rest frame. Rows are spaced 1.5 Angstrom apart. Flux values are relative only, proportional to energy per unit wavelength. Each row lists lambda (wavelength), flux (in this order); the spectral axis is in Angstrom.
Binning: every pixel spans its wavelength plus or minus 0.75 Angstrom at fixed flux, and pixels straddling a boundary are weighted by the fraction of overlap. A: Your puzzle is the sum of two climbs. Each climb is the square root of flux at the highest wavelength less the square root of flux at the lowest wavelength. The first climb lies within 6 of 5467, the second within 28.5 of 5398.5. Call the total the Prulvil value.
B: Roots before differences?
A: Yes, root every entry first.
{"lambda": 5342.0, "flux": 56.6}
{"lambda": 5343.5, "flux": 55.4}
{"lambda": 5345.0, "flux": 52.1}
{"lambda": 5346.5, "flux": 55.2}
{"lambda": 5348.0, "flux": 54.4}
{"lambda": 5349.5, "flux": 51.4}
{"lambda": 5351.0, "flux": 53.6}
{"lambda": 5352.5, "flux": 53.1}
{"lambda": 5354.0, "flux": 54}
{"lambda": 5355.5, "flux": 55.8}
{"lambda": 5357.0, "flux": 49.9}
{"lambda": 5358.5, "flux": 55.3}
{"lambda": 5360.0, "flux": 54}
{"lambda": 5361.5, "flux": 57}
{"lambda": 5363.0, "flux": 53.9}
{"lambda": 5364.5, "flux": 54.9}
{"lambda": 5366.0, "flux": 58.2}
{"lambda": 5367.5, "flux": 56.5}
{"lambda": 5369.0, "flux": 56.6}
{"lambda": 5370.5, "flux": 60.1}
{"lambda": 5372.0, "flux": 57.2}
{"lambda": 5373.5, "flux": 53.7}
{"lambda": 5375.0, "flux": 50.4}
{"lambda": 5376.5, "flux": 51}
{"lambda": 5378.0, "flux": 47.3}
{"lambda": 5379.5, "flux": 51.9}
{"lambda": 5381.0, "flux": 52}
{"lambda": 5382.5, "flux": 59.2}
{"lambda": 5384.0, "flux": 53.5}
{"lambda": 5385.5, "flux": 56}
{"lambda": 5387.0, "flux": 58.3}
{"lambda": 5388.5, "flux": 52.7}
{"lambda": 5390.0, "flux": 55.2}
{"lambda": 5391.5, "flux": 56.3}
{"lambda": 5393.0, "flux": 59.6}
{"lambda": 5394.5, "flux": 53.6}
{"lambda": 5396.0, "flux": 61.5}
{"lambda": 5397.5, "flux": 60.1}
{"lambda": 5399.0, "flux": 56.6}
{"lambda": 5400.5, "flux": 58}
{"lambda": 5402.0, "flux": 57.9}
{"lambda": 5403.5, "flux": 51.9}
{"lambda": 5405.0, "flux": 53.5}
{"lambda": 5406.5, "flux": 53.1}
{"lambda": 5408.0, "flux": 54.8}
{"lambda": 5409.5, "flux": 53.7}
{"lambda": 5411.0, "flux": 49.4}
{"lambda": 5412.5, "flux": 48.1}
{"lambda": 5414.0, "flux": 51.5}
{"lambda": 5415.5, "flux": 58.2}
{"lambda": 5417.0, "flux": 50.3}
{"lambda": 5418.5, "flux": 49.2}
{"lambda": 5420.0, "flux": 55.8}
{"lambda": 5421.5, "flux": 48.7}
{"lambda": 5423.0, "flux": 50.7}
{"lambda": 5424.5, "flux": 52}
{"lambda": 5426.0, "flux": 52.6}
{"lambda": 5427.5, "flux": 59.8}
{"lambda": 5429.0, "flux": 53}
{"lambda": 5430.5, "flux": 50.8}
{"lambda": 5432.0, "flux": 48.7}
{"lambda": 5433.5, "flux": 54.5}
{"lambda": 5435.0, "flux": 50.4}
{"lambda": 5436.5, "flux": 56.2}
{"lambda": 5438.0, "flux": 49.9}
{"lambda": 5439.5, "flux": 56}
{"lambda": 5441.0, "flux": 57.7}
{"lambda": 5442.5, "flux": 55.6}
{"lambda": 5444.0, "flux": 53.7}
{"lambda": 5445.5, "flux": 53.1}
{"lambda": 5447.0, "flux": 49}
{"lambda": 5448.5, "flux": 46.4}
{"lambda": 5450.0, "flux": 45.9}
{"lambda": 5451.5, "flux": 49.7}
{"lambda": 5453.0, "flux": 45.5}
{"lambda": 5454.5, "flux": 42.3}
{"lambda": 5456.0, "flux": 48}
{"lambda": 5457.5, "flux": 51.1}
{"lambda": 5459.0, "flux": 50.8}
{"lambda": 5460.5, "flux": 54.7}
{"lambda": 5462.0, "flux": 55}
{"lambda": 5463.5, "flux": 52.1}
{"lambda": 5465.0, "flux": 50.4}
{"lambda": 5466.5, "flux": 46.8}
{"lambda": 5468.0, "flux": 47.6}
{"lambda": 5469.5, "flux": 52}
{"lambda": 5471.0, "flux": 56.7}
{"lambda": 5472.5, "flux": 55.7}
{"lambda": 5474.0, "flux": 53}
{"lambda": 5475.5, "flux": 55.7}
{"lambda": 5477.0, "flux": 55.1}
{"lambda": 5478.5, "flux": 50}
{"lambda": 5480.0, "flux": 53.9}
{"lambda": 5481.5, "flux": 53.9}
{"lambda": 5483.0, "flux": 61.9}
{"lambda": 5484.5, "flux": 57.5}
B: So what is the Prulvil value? -0.45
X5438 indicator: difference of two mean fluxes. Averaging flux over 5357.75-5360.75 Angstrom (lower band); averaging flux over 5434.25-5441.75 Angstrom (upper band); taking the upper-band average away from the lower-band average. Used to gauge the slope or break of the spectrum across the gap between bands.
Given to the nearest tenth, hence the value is 0.6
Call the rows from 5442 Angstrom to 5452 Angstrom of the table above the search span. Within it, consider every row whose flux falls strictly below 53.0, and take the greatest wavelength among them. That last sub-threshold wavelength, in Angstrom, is 5451.5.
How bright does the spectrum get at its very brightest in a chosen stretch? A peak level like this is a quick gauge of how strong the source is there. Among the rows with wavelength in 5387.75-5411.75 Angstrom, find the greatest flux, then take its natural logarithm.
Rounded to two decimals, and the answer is 4.12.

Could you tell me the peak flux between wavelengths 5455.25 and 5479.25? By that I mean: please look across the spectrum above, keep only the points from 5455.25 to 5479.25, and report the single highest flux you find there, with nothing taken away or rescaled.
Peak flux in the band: 56.7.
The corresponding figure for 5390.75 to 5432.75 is 61.5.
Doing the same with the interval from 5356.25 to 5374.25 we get 60.1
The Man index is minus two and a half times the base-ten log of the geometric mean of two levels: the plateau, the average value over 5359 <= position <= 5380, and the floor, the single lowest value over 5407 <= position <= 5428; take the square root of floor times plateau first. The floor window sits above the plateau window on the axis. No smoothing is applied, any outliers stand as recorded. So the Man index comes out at -4.27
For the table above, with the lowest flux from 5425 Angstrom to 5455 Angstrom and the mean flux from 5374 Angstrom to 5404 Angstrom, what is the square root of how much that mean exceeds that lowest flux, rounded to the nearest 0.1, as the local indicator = 3.6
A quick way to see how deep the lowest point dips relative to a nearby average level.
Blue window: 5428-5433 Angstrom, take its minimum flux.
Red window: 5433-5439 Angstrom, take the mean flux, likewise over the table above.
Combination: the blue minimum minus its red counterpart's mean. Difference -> -4.1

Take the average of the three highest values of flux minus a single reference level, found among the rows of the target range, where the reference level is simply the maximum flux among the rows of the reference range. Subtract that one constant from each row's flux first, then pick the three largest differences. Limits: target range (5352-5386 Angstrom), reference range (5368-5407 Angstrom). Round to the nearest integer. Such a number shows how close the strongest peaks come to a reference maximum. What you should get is -2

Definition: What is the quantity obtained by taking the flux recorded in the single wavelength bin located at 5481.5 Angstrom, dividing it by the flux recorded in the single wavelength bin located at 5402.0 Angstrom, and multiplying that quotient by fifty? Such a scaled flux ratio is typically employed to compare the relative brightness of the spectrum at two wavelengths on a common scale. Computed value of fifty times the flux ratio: 46.5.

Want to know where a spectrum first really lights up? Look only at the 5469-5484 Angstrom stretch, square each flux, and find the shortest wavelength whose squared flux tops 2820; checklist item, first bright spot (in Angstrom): 5471.0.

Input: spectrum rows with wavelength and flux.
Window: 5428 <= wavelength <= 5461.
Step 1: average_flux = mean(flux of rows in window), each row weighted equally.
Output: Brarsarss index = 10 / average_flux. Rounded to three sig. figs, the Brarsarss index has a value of 0.196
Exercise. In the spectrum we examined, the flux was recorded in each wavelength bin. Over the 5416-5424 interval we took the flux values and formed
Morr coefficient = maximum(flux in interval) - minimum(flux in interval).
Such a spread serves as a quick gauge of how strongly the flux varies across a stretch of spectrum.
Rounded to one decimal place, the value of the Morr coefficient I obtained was 7.1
